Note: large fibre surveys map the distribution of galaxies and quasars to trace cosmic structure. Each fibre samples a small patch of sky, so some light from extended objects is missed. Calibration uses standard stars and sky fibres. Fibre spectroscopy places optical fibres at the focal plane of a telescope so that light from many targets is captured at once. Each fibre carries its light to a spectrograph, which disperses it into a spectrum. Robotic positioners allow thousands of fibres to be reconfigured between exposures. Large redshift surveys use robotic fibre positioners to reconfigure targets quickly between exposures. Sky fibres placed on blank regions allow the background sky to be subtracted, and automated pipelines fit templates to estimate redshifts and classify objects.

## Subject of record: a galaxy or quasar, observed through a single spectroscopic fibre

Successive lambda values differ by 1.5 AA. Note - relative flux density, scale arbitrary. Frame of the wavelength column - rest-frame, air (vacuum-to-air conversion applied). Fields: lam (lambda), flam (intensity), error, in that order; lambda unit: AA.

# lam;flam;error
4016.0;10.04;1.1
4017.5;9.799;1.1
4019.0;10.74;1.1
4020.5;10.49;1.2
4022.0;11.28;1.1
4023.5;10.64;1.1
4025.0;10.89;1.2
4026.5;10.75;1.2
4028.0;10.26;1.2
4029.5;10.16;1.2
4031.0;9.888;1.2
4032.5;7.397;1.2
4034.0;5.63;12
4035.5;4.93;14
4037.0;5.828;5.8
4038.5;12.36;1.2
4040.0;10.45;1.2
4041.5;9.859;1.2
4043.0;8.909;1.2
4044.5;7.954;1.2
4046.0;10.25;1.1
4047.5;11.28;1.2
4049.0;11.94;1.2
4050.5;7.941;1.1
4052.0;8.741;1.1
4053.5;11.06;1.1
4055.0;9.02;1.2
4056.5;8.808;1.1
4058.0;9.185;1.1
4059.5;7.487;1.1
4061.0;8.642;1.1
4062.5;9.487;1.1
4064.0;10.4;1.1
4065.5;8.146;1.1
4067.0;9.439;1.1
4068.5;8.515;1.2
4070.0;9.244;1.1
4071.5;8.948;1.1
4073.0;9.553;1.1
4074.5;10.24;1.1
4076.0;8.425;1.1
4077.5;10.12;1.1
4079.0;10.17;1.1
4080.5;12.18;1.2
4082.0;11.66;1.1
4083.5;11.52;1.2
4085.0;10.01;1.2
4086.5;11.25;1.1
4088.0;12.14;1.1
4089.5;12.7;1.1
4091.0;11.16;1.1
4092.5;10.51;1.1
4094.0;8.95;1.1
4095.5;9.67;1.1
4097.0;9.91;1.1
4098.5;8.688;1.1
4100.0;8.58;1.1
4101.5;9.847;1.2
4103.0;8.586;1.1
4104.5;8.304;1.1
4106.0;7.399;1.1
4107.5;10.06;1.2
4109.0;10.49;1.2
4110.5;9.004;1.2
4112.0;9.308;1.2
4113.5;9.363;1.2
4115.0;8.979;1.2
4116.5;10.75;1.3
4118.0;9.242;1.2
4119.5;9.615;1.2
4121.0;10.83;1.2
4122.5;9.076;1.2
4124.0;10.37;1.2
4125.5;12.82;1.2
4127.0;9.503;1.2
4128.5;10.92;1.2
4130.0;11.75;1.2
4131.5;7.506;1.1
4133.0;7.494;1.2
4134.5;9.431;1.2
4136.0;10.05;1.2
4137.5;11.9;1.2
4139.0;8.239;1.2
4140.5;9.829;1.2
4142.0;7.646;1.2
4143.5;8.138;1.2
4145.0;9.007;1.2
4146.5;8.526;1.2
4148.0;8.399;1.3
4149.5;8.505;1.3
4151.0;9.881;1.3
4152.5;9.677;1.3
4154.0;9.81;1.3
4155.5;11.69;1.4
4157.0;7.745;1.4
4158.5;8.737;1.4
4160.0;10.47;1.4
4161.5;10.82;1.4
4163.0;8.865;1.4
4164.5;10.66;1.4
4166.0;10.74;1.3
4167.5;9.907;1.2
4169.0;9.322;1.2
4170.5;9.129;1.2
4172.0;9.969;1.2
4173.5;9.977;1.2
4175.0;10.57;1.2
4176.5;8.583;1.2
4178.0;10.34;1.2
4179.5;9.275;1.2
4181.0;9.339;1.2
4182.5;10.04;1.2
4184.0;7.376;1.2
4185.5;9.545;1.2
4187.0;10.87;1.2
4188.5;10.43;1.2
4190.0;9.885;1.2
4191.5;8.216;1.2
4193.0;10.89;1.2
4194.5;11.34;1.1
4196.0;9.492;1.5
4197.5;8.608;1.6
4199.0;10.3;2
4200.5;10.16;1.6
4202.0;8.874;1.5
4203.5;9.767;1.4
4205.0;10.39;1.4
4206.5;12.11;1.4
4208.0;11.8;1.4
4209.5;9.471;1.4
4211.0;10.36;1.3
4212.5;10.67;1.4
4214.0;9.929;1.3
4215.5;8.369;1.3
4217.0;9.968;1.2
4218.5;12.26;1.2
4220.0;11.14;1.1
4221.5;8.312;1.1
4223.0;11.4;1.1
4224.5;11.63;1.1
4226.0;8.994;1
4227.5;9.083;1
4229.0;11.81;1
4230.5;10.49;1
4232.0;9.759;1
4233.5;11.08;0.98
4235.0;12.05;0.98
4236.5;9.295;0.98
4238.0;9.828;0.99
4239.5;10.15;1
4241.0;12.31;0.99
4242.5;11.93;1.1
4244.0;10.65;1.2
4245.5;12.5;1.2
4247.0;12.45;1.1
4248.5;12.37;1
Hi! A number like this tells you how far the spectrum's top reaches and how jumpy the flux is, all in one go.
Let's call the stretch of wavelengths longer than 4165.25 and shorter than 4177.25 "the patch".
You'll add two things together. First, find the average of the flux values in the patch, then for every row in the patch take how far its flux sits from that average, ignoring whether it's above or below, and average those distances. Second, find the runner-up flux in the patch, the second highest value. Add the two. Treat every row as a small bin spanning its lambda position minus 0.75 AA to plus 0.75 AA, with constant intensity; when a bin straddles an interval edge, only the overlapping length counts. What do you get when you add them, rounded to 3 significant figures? 11.1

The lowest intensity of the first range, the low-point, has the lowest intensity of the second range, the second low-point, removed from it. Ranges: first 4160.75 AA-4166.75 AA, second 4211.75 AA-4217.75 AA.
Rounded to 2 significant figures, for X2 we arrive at 0.50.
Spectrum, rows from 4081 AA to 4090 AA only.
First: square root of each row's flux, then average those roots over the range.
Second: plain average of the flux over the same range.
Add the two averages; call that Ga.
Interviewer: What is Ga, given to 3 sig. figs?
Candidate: 14.9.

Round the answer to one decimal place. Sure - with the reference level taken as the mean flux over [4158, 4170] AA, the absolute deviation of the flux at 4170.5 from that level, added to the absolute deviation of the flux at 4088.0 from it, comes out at 3.0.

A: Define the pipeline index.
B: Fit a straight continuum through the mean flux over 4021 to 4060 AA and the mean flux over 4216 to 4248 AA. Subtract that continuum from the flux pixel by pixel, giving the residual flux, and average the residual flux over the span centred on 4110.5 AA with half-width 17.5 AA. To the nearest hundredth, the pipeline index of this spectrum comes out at -0.34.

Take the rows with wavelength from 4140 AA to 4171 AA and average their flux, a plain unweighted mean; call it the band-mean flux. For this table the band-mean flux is 9.4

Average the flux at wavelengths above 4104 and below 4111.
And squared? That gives 82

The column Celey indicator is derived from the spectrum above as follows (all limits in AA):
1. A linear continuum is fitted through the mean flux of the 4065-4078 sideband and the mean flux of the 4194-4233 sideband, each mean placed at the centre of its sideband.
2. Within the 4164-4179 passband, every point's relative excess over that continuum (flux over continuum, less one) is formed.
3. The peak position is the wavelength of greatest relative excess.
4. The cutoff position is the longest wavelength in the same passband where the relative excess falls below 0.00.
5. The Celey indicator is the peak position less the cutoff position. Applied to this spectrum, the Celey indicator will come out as -10.5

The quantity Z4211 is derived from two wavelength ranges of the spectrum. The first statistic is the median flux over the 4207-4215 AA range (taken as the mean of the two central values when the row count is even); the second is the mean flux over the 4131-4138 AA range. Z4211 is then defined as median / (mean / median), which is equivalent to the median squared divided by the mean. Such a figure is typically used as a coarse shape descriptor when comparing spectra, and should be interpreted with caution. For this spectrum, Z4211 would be 11.6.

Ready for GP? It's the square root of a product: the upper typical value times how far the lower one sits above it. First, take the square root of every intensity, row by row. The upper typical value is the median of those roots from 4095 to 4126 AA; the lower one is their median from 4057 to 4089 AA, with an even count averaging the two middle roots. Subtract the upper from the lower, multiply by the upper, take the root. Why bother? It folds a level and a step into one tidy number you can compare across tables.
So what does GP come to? 0.31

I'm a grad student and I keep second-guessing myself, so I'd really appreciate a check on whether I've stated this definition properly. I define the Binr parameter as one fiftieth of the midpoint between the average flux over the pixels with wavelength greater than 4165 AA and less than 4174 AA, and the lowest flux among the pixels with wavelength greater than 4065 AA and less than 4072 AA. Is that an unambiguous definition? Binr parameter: 0.180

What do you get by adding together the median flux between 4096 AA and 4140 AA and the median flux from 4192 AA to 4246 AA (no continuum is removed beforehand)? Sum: 19.8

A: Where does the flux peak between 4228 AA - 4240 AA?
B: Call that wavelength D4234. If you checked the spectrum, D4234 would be 4235.0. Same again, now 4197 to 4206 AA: 4205.0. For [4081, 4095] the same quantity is 4089.5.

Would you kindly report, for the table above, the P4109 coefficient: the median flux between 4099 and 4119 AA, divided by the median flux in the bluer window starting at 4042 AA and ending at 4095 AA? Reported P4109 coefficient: 0.97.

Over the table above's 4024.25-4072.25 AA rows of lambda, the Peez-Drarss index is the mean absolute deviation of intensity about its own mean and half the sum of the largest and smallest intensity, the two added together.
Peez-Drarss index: 9.9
